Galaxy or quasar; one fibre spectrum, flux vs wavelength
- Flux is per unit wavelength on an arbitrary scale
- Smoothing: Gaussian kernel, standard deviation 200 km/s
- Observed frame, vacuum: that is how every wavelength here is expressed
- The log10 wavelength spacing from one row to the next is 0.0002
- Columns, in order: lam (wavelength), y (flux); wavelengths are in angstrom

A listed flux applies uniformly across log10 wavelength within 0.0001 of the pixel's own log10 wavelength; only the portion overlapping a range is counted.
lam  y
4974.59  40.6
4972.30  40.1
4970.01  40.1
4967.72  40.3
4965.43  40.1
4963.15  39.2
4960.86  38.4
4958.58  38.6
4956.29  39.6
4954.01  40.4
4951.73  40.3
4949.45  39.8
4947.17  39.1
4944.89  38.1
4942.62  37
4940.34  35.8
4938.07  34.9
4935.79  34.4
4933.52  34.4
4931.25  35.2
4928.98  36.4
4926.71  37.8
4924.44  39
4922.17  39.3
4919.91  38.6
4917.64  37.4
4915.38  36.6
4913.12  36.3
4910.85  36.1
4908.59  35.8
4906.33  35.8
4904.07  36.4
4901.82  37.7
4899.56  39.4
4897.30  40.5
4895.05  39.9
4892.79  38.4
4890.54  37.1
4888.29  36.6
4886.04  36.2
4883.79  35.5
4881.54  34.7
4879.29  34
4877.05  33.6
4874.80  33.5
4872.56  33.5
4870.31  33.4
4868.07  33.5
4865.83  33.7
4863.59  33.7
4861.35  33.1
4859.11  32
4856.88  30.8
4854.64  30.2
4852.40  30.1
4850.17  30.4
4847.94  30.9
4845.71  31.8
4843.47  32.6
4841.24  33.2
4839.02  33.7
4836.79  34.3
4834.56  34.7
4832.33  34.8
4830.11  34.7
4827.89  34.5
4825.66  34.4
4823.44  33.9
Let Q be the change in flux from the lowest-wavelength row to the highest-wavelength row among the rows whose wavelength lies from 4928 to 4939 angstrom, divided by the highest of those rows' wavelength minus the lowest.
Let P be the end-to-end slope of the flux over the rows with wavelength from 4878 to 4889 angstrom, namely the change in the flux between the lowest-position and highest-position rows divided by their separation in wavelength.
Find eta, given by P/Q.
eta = -1.8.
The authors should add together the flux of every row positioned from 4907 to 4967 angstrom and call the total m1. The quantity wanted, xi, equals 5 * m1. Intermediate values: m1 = 979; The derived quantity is 4893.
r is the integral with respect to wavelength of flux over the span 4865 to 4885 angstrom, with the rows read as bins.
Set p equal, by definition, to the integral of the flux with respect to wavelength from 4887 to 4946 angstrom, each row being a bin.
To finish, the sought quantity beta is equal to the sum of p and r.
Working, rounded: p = 2189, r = 679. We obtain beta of 2868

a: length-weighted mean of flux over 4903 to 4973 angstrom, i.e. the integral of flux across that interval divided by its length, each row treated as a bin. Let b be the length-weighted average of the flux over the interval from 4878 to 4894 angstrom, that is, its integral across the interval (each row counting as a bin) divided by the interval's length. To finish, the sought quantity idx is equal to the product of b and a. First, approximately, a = 37.8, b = 36.1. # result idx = 1362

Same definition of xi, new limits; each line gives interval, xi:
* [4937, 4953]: 1325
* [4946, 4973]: 2380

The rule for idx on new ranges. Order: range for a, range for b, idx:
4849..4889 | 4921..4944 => 1211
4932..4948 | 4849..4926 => 1280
